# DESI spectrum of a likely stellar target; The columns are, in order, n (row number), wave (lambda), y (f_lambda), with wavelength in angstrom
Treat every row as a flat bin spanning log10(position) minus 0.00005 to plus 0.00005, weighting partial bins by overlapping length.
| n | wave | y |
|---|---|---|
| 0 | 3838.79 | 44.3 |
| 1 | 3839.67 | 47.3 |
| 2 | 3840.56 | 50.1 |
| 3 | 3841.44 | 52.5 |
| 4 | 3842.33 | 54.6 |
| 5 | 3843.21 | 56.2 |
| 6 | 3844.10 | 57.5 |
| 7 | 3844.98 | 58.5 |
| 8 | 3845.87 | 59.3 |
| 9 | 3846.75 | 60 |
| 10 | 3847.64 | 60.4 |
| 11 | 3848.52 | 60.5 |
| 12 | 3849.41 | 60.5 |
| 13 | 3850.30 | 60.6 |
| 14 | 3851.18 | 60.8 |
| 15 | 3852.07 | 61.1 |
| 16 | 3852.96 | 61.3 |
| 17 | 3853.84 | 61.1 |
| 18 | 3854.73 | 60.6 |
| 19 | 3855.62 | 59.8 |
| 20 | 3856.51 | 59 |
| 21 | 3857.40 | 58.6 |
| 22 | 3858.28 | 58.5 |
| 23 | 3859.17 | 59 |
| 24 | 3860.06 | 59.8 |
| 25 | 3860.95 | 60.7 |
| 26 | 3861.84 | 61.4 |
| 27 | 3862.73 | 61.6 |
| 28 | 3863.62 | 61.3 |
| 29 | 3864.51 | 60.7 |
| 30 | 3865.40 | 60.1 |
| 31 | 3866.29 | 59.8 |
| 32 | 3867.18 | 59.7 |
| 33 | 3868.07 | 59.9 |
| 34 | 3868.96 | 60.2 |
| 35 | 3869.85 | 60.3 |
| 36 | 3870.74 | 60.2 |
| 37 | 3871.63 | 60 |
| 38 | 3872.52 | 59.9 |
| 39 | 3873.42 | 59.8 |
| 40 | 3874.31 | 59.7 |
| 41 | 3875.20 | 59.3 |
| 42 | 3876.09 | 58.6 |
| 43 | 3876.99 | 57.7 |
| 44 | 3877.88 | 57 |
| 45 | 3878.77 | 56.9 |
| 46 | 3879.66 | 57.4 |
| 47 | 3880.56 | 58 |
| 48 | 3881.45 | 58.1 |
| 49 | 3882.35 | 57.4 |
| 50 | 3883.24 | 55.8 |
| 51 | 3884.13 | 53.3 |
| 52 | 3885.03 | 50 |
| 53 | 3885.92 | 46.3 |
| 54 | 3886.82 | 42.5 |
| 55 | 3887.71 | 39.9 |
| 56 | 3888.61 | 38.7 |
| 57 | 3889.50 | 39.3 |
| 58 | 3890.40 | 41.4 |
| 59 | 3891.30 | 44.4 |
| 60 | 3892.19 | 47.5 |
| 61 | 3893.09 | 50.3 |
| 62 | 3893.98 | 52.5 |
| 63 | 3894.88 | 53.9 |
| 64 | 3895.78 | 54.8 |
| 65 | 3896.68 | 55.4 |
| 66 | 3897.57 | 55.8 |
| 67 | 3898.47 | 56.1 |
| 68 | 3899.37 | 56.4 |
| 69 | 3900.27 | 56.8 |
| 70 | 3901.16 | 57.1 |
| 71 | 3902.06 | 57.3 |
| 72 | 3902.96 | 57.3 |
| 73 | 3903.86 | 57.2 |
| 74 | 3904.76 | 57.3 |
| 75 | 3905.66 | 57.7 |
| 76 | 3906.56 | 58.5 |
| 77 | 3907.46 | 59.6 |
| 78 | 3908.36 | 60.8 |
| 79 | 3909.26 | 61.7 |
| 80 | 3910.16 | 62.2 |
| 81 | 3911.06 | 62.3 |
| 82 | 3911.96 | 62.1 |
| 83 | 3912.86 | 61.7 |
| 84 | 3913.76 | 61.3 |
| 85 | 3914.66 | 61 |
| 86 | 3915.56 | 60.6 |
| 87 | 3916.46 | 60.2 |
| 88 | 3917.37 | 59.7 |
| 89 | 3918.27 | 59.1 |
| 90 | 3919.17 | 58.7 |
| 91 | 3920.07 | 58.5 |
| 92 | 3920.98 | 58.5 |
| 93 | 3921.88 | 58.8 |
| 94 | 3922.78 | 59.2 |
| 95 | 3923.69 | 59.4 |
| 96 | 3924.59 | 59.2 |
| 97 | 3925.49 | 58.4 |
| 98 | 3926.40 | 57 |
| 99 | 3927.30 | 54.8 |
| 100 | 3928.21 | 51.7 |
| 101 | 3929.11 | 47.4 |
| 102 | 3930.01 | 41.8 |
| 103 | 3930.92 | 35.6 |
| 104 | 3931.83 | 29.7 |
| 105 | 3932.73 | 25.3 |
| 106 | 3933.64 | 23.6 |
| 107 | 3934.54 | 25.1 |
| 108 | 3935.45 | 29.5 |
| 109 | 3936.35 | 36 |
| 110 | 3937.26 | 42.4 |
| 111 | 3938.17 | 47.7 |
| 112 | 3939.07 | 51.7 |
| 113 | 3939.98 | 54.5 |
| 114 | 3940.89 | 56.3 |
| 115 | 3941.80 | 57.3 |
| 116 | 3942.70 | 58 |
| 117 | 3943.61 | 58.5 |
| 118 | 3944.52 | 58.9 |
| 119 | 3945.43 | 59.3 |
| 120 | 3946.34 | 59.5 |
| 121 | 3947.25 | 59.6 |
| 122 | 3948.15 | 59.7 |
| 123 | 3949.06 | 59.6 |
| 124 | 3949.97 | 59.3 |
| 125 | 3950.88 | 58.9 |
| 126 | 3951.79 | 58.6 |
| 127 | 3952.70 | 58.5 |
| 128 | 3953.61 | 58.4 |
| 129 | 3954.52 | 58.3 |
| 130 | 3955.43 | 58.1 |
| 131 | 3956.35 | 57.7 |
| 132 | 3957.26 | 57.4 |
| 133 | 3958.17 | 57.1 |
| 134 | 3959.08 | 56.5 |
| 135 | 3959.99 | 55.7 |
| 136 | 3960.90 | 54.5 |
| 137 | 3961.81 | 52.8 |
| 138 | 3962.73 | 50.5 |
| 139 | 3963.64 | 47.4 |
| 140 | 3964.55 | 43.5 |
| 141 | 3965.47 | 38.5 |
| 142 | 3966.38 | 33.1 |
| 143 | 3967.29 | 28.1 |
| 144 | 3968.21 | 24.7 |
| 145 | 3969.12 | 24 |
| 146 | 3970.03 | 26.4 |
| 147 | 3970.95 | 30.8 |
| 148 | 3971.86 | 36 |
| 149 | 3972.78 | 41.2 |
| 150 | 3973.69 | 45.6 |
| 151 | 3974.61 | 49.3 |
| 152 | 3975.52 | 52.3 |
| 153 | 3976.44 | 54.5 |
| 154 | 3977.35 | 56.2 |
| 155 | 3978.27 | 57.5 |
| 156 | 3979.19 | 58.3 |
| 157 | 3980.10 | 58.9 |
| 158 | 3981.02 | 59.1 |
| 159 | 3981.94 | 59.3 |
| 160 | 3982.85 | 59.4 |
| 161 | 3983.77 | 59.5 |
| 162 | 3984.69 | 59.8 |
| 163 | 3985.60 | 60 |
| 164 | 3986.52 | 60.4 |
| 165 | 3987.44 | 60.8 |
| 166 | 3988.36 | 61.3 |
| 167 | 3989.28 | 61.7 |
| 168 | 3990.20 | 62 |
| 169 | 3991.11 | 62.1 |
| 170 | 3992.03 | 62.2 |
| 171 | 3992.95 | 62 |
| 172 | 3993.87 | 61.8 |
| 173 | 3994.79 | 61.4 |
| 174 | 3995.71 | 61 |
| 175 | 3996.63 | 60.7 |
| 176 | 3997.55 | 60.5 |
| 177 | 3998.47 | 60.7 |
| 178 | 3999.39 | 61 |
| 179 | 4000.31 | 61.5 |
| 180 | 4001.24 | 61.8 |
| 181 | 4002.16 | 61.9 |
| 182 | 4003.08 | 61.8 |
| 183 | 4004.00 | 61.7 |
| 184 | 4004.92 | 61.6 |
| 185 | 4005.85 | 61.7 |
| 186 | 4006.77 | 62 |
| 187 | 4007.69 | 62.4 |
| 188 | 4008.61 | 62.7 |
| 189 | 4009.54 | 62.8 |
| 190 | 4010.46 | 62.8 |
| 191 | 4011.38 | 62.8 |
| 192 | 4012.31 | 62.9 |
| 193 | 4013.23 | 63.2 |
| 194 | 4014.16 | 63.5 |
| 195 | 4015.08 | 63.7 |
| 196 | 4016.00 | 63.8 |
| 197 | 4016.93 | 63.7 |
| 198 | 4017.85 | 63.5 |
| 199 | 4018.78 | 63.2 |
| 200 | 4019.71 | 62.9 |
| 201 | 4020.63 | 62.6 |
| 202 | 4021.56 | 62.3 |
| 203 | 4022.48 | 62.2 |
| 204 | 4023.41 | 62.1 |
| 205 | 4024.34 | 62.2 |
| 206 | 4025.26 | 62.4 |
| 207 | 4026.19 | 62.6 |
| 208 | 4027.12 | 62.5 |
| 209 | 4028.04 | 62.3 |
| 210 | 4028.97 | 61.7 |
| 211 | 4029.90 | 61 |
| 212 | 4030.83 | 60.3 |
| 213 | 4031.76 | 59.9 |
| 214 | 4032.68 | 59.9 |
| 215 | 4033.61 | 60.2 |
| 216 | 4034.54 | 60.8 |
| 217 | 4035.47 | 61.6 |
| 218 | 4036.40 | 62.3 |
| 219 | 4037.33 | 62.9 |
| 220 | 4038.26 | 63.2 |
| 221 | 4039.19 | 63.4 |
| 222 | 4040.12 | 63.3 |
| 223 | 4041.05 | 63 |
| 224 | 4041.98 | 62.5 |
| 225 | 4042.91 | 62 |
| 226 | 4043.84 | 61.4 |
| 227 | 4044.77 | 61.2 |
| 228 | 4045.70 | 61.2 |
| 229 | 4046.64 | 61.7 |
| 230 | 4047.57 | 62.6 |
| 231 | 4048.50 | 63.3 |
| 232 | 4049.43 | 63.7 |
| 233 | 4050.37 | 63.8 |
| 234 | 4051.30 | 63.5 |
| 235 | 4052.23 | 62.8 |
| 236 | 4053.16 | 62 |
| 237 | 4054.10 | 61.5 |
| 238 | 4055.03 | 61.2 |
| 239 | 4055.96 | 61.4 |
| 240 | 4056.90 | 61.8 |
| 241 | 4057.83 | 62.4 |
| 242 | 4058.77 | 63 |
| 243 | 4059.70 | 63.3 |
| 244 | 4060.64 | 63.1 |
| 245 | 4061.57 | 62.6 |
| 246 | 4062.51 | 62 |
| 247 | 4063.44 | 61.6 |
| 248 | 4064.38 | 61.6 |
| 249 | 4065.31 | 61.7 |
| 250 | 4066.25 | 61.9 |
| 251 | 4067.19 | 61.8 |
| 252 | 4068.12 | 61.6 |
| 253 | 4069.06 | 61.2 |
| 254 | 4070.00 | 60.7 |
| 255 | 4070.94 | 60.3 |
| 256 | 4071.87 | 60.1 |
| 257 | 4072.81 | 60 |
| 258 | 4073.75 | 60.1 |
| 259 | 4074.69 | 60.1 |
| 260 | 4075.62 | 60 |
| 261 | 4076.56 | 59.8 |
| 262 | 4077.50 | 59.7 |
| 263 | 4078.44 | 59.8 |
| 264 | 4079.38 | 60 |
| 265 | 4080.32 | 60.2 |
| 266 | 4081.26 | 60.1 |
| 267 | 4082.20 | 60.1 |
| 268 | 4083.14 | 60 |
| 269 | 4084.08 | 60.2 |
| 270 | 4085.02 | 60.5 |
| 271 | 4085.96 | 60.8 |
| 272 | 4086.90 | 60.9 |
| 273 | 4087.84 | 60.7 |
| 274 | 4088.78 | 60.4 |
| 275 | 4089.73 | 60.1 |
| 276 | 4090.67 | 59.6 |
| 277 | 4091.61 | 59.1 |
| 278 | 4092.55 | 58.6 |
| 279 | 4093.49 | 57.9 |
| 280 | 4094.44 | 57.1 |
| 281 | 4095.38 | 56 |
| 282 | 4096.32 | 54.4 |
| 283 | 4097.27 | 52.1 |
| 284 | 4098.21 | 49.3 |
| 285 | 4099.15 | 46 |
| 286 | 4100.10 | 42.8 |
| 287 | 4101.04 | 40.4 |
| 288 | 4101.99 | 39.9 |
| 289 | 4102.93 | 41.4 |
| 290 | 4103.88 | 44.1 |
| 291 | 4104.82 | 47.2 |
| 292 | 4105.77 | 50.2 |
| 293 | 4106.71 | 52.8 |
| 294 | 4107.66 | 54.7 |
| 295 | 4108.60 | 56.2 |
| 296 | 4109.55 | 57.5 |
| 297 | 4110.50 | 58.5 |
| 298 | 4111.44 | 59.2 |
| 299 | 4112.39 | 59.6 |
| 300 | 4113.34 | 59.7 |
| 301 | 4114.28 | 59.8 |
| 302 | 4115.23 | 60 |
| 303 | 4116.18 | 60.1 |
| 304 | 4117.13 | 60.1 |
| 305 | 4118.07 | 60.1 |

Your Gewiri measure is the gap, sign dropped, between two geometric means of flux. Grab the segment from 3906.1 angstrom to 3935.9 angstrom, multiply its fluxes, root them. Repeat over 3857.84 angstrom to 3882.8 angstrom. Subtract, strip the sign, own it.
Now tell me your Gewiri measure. 9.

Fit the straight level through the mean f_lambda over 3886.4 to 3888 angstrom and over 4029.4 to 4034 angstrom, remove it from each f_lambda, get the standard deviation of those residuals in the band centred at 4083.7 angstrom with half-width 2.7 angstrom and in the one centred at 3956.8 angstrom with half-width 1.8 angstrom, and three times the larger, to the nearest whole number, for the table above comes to 2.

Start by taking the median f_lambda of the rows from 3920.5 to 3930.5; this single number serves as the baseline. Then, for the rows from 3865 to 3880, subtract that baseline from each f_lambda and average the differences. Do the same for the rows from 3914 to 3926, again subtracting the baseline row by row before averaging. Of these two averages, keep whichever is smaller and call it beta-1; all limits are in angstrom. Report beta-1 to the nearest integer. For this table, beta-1 1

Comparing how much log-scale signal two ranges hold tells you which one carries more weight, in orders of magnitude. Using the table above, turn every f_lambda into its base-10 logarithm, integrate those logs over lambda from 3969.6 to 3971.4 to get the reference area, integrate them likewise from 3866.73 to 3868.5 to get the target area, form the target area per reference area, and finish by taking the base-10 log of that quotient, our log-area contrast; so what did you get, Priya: 0.08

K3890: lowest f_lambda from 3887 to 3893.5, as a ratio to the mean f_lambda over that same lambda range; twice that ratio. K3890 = 1.80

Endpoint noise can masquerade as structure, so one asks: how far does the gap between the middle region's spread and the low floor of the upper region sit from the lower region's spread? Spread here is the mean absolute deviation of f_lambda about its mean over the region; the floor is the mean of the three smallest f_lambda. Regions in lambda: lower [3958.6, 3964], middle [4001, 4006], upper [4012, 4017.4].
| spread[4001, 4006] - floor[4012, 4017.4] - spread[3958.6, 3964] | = 66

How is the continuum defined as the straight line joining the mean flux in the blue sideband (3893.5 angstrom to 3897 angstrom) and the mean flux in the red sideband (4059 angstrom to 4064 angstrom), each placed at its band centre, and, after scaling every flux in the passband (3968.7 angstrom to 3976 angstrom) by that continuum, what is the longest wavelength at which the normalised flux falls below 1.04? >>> 3975.52 angstrom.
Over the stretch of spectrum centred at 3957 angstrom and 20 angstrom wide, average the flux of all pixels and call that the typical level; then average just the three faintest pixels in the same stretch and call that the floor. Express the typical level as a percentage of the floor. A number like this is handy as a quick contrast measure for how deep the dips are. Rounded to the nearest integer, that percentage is 141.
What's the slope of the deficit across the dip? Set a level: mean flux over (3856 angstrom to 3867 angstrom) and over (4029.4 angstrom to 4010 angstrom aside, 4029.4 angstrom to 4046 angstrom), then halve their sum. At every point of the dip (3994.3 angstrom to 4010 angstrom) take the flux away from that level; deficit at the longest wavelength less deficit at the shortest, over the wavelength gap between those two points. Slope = -0.09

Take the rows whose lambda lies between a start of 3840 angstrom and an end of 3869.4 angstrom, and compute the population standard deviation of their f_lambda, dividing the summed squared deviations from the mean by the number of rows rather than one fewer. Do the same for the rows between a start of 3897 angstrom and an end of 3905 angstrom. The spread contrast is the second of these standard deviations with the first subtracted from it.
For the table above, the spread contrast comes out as -2.0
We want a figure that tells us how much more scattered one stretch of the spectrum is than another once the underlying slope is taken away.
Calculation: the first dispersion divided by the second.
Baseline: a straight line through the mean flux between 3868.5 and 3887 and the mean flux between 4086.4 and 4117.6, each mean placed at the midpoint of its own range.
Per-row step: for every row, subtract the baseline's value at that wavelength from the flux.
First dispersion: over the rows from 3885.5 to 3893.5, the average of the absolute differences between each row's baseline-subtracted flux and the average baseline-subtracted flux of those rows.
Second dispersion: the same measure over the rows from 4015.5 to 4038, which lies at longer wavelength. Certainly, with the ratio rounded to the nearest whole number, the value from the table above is 4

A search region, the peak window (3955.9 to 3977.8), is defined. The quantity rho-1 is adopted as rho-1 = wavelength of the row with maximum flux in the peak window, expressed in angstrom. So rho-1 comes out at 3956.35 angstrom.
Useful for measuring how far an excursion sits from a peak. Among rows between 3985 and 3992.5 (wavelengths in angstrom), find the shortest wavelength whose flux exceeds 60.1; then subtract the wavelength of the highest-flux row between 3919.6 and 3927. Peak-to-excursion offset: 62.8 angstrom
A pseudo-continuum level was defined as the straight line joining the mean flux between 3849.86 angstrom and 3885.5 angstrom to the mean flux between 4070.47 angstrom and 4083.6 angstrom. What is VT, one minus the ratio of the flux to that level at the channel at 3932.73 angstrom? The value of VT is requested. 0.57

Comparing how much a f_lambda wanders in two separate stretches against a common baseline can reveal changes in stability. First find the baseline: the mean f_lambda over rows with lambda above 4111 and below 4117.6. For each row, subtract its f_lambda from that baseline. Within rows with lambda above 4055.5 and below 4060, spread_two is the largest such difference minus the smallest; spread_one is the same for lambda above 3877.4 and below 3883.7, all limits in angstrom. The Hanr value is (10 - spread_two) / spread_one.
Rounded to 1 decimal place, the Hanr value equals 3.5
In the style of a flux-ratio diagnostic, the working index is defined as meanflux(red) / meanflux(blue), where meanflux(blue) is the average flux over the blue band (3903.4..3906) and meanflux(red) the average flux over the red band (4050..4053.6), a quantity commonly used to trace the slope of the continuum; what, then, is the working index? 1.10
